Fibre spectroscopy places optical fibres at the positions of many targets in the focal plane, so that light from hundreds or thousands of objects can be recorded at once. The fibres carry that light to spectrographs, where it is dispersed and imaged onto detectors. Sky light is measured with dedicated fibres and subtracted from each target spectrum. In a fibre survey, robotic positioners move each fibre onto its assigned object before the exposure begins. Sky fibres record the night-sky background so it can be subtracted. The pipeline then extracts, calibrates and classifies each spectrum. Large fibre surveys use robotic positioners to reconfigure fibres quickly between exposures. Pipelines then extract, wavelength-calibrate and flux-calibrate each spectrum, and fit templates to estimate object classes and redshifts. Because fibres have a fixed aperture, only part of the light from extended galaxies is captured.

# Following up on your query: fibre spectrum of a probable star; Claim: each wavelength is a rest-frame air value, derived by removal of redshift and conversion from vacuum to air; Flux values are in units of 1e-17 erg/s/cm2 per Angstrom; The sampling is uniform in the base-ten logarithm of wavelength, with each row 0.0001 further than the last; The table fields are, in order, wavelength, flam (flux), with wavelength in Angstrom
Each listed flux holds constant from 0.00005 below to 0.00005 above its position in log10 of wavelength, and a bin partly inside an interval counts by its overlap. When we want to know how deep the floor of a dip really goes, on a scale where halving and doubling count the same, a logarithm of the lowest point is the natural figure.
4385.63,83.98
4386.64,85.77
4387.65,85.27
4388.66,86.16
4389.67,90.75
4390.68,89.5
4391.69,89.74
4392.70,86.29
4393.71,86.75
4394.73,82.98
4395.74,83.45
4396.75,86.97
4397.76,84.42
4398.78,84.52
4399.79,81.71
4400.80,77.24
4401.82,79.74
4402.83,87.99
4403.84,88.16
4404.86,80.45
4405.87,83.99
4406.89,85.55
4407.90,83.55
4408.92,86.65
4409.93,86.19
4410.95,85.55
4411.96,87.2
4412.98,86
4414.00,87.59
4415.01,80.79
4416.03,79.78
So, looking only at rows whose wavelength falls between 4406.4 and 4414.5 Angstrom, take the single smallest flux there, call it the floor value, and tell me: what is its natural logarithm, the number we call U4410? 4.43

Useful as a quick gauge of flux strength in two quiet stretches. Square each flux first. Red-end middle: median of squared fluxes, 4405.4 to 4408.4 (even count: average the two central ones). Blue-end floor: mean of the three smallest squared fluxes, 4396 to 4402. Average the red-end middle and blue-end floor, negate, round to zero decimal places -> -6694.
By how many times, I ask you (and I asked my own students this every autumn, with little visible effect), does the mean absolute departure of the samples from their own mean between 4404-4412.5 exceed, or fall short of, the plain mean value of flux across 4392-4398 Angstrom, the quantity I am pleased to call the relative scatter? 0.020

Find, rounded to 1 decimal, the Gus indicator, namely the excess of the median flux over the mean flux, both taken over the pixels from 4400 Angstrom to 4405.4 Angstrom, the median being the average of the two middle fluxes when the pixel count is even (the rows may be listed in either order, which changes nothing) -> -2.3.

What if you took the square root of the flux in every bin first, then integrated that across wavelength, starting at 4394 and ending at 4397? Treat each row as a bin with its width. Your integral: 28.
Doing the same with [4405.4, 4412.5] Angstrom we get 66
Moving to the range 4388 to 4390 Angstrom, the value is 19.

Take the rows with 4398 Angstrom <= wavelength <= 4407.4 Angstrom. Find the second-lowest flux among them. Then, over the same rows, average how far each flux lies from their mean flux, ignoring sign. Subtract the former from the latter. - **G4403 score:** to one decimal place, -76.7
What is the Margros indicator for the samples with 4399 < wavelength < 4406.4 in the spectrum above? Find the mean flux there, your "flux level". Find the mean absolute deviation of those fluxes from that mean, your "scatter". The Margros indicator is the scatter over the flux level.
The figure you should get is 0.0410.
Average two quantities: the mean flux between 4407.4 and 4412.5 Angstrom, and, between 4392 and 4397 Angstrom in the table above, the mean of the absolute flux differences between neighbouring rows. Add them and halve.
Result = 43.9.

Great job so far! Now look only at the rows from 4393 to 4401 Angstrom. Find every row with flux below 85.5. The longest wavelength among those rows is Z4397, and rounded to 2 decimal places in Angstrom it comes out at 4400.80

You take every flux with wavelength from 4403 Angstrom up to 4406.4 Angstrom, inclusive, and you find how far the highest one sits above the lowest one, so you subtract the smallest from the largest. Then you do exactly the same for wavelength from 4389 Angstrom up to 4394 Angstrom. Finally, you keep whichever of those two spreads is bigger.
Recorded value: 7.7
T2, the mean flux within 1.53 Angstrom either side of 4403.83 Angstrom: 85.5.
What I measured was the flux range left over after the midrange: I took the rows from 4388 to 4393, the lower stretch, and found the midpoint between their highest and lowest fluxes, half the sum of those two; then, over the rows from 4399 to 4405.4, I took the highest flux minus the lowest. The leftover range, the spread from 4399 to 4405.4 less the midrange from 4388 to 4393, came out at -77.5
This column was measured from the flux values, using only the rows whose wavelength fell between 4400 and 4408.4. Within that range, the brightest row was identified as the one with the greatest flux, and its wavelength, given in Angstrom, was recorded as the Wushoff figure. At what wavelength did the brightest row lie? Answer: 4403.84 Angstrom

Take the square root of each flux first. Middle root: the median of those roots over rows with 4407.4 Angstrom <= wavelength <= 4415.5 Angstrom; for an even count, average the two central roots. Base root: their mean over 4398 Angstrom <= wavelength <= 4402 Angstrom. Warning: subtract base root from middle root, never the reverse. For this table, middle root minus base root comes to 0.29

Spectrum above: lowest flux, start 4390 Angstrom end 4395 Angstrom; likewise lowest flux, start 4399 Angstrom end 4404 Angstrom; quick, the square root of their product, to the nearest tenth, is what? 80.1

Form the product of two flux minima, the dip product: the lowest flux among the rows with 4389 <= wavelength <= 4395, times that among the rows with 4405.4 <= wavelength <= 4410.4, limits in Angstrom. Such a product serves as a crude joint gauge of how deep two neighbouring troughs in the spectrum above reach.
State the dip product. 6933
